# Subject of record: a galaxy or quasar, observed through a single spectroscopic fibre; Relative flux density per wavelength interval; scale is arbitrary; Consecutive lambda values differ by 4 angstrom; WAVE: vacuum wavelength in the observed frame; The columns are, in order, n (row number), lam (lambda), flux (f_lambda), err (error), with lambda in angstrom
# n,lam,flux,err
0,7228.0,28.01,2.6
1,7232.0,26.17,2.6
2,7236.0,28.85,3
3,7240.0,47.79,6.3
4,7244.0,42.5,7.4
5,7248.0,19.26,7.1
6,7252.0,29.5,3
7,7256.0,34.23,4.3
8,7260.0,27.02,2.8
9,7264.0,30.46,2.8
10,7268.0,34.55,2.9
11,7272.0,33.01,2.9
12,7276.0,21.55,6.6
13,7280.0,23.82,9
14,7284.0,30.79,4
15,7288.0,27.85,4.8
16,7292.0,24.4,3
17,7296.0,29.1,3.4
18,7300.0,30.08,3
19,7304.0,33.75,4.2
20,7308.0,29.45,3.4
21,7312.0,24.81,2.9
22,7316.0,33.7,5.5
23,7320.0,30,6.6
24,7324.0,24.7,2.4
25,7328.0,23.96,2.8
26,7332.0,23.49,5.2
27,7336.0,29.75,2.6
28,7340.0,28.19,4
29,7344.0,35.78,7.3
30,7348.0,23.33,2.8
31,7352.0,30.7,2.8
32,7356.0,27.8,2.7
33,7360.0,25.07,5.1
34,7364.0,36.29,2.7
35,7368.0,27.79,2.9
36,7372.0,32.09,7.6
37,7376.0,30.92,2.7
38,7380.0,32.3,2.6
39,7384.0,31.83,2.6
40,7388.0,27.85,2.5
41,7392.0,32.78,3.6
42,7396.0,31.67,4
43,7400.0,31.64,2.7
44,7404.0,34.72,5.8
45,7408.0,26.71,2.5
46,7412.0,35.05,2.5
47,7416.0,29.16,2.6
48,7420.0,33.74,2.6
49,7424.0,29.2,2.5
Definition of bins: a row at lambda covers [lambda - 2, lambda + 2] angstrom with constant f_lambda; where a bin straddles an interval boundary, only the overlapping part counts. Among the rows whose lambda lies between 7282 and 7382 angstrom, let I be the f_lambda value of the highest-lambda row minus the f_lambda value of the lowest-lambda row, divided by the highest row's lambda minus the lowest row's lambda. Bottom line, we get 0.02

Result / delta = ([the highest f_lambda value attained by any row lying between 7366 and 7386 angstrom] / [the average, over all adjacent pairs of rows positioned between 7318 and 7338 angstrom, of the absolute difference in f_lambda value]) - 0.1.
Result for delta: 10.0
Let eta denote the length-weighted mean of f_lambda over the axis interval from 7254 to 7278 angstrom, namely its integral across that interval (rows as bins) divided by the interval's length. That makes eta 30.1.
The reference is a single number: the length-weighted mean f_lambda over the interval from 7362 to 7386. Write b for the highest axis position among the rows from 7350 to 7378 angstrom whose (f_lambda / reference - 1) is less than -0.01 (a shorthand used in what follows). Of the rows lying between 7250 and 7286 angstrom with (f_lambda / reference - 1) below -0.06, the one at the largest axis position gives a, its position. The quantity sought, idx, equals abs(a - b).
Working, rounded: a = 7280.0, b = 7376.0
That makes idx 96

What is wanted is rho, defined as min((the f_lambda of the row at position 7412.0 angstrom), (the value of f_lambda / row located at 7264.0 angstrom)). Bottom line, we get 30.5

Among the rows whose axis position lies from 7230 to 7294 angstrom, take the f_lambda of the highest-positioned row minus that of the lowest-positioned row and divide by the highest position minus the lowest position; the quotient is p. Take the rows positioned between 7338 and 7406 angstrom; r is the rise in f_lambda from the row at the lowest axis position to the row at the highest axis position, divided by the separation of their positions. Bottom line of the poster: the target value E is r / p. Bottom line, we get -3.5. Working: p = -0.03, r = 0.10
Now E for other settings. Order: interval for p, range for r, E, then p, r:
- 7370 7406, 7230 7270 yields 2.8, 0.08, 0.23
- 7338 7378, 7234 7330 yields -0.7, 0.08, -0.05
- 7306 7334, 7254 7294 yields 1.1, -0.25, -0.27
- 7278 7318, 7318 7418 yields 0.0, 0.27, -0.01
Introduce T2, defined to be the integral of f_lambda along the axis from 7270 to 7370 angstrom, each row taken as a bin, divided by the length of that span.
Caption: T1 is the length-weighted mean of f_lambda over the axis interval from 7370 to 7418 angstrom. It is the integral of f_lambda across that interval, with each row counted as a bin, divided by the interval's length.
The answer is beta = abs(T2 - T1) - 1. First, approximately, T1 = 31.4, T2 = 28.4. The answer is 2.0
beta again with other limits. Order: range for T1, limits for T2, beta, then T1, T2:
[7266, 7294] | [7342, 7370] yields 0.5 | 28.0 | 29.5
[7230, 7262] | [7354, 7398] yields 0.3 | 31.9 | 30.6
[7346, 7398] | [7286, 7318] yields -0.1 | 30.0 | 29.1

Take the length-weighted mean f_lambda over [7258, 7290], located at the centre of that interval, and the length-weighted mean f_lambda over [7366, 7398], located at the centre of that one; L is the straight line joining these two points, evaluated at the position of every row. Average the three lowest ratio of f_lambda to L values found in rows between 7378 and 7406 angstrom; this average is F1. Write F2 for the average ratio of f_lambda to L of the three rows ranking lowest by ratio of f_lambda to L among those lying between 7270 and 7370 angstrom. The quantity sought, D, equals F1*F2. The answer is 0.75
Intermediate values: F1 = 0.97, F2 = 0.770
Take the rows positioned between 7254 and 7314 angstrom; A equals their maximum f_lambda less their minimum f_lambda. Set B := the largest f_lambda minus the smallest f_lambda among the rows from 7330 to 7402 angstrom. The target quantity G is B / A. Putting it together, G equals 1.0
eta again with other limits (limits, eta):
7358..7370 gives 29.7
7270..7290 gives 27.4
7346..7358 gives 27.3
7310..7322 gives 29.5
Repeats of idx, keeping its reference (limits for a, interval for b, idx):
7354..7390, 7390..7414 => 20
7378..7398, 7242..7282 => 108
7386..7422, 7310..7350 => 68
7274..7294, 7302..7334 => 40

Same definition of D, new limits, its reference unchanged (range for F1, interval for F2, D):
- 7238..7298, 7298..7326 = 0.67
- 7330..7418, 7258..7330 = 0.63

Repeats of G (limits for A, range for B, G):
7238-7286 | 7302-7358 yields 0.4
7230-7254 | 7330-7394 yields 0.5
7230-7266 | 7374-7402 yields 0.2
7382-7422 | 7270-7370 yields 1.8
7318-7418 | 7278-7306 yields 0.8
